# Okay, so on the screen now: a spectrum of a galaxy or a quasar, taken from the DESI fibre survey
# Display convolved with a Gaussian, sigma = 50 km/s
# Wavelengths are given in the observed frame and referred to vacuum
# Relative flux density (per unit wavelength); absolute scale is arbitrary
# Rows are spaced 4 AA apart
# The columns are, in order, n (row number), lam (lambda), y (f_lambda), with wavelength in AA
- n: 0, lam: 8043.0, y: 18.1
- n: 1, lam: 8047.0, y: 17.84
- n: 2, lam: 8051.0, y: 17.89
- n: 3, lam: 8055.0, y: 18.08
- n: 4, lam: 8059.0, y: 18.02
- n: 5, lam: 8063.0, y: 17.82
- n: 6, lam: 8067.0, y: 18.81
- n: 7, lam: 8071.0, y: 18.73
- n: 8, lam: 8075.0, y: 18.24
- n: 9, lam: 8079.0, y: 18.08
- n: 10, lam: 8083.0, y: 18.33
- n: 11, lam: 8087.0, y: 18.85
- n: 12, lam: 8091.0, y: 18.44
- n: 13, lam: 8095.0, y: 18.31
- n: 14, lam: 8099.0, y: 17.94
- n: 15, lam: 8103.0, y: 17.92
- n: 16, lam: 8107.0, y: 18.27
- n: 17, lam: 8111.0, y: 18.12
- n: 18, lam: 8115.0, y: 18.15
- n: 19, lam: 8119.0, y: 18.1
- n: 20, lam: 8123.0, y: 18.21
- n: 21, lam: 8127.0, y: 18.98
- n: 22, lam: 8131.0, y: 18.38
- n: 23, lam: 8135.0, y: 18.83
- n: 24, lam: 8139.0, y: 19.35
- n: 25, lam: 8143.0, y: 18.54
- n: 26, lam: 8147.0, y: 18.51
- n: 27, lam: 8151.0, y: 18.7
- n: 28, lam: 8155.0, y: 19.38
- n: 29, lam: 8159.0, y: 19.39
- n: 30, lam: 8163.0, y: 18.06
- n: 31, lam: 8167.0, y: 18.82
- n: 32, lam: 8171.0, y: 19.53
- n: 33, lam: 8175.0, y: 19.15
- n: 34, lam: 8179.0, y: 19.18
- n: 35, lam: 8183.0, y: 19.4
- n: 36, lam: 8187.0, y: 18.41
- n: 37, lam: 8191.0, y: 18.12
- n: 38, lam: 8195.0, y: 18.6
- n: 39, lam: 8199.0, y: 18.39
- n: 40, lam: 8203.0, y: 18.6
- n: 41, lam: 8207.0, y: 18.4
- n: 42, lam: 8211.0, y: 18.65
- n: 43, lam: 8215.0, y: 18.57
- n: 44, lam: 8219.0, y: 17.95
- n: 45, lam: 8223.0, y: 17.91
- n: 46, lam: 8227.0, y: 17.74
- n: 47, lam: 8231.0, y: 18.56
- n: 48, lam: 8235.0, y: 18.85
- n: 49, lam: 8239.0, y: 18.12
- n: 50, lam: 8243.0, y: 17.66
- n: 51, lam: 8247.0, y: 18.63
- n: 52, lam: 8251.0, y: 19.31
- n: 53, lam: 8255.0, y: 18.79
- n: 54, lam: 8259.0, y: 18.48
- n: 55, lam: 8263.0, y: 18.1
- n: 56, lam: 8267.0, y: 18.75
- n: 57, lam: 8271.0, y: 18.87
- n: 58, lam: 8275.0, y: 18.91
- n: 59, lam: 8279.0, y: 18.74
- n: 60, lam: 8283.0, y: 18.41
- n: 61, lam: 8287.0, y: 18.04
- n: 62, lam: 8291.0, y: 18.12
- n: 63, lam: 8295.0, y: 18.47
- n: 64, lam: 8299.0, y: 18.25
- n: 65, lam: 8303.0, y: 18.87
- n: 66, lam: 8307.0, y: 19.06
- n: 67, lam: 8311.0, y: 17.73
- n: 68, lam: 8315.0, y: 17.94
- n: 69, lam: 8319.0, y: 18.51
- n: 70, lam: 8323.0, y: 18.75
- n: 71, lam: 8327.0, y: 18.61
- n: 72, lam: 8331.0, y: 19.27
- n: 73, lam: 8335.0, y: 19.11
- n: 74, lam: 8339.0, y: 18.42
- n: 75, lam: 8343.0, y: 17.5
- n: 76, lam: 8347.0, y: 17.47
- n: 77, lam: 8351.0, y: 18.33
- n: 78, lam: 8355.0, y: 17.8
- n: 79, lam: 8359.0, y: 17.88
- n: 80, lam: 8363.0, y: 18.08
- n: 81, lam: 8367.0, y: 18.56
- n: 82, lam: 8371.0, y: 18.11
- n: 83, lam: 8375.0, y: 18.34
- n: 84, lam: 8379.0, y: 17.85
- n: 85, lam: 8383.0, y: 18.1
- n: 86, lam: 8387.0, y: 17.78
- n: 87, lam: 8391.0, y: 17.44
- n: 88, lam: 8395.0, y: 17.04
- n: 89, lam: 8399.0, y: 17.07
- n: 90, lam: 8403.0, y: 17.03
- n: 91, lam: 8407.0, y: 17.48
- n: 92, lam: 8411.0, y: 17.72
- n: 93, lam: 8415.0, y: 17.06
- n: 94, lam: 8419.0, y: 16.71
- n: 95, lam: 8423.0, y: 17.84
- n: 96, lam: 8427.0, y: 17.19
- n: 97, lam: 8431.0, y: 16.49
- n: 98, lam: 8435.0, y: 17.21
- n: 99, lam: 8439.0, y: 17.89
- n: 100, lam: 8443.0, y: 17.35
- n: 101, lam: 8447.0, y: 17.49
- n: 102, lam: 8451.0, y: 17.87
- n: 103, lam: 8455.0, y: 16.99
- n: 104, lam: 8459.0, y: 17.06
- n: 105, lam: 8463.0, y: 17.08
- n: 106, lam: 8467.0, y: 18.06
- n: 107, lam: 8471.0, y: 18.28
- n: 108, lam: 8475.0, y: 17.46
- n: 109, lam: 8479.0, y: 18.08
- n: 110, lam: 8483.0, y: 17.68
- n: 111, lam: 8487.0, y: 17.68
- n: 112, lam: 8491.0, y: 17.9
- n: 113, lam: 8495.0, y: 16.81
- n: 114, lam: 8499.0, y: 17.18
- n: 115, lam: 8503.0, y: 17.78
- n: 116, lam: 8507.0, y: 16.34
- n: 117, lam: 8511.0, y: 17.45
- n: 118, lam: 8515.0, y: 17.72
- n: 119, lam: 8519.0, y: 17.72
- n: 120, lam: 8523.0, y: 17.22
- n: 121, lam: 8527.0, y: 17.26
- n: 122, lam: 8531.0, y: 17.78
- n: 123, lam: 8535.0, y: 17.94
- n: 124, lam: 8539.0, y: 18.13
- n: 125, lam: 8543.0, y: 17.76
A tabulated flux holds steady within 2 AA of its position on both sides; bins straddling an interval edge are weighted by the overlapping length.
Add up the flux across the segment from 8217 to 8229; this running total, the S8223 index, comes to 54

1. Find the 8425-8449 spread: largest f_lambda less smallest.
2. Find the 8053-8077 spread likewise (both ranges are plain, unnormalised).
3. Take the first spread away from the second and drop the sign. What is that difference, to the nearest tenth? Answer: 0.4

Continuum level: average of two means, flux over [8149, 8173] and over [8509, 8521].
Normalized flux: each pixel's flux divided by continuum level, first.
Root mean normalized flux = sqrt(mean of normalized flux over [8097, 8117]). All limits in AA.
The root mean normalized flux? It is 0.99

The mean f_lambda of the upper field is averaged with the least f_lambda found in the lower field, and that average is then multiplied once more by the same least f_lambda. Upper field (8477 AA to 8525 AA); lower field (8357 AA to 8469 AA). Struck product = 280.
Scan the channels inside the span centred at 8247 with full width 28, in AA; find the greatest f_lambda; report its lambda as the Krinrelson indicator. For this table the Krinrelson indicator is 8251.0 AA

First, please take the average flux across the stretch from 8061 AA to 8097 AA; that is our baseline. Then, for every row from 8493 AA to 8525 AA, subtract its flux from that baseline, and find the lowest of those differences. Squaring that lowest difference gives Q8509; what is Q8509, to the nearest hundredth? 0.39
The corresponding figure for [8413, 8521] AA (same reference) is 0.01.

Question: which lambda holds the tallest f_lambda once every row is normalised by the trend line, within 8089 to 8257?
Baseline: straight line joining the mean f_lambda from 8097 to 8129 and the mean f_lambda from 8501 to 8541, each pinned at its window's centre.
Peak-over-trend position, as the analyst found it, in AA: 8171.0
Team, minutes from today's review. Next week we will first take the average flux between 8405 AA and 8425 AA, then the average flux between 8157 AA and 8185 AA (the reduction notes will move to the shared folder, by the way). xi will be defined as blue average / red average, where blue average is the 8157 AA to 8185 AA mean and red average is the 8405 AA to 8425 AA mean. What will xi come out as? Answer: 1.10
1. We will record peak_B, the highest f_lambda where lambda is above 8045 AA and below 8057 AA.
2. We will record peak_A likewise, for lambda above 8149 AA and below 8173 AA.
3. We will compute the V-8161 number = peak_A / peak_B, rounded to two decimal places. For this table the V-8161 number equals 1.08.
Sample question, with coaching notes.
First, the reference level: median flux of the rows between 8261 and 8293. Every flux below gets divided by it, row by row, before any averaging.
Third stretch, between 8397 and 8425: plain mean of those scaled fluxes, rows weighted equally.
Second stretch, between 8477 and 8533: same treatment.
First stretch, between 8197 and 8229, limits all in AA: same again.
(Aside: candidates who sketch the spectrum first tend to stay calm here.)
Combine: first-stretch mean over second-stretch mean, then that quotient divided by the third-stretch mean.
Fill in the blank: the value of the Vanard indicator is 1.12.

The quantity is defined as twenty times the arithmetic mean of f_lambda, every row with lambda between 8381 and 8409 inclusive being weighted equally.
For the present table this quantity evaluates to 348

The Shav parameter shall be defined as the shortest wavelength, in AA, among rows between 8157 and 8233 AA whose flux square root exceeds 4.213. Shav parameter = 8159.0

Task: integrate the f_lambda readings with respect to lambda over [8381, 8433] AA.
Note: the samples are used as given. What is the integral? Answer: 900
